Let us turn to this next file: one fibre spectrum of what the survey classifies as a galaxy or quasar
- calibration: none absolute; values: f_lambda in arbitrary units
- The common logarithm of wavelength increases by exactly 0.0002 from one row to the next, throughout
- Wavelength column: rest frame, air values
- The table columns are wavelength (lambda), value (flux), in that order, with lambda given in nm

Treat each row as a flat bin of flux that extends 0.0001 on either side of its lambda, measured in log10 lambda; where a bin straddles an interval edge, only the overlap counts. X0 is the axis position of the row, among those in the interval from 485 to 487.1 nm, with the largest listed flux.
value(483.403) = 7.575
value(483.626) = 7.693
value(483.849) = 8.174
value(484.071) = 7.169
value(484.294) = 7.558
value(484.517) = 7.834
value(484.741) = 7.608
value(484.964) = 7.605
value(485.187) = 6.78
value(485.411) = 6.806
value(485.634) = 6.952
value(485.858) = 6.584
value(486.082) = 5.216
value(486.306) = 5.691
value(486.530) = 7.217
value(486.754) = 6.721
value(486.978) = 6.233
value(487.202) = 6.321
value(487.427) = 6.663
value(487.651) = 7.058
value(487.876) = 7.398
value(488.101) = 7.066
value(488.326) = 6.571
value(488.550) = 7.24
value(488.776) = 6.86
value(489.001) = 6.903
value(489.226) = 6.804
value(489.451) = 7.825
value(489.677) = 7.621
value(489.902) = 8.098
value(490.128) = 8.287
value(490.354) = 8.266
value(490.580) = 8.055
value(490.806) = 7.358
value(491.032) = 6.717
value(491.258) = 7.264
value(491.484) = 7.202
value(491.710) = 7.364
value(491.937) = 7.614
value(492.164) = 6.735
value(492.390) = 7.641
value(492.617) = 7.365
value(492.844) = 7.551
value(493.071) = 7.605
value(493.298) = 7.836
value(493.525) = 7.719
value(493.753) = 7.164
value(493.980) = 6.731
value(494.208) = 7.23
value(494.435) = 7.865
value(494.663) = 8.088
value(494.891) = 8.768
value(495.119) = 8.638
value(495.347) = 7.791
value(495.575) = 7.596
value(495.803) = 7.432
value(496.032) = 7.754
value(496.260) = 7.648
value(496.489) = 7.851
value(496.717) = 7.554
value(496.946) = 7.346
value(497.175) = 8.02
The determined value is 486.530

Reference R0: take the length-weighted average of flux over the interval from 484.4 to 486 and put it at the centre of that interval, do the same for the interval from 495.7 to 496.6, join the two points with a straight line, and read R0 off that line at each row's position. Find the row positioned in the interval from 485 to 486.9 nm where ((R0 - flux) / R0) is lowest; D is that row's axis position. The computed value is 486.530 nm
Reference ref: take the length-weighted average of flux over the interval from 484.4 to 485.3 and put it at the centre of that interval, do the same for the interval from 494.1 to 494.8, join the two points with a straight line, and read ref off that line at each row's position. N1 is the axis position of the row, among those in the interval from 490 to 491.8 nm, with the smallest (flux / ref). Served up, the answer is 491.032 nm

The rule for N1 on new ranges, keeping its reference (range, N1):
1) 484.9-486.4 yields 486.082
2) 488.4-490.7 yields 489.226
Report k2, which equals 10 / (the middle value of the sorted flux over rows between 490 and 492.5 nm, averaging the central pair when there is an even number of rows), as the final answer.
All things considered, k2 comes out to 1.36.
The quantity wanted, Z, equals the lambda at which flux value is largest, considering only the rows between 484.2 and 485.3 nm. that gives 484.517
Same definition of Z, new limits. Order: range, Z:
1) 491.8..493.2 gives 492.390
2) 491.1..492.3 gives 491.937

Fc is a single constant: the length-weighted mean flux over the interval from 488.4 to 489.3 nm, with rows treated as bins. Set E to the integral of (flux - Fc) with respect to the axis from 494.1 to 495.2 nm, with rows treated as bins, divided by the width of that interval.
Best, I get 1.2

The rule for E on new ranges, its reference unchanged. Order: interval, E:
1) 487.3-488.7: 0.0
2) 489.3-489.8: 0.7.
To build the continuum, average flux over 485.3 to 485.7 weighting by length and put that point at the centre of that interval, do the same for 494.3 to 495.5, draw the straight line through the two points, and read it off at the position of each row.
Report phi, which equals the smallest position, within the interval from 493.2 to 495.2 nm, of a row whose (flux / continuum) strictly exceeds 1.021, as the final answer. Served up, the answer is 494.891 nm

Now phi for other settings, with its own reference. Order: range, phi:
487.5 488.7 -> 487.876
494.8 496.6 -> 494.891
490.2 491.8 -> 490.354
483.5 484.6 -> 483.626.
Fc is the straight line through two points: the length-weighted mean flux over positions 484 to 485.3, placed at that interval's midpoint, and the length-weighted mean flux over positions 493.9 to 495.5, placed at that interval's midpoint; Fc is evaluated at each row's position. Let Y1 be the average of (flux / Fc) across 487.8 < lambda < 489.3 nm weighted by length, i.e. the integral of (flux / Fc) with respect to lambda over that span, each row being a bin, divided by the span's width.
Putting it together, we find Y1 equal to 0.92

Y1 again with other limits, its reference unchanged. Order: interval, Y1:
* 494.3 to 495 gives 1.04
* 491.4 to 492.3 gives 0.93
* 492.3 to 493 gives 0.96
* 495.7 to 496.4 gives 0.96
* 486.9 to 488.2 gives 0.90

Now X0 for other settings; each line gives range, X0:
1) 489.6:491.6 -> 490.128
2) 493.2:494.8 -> 494.663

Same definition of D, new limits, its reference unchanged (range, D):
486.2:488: 487.876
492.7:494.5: 493.298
